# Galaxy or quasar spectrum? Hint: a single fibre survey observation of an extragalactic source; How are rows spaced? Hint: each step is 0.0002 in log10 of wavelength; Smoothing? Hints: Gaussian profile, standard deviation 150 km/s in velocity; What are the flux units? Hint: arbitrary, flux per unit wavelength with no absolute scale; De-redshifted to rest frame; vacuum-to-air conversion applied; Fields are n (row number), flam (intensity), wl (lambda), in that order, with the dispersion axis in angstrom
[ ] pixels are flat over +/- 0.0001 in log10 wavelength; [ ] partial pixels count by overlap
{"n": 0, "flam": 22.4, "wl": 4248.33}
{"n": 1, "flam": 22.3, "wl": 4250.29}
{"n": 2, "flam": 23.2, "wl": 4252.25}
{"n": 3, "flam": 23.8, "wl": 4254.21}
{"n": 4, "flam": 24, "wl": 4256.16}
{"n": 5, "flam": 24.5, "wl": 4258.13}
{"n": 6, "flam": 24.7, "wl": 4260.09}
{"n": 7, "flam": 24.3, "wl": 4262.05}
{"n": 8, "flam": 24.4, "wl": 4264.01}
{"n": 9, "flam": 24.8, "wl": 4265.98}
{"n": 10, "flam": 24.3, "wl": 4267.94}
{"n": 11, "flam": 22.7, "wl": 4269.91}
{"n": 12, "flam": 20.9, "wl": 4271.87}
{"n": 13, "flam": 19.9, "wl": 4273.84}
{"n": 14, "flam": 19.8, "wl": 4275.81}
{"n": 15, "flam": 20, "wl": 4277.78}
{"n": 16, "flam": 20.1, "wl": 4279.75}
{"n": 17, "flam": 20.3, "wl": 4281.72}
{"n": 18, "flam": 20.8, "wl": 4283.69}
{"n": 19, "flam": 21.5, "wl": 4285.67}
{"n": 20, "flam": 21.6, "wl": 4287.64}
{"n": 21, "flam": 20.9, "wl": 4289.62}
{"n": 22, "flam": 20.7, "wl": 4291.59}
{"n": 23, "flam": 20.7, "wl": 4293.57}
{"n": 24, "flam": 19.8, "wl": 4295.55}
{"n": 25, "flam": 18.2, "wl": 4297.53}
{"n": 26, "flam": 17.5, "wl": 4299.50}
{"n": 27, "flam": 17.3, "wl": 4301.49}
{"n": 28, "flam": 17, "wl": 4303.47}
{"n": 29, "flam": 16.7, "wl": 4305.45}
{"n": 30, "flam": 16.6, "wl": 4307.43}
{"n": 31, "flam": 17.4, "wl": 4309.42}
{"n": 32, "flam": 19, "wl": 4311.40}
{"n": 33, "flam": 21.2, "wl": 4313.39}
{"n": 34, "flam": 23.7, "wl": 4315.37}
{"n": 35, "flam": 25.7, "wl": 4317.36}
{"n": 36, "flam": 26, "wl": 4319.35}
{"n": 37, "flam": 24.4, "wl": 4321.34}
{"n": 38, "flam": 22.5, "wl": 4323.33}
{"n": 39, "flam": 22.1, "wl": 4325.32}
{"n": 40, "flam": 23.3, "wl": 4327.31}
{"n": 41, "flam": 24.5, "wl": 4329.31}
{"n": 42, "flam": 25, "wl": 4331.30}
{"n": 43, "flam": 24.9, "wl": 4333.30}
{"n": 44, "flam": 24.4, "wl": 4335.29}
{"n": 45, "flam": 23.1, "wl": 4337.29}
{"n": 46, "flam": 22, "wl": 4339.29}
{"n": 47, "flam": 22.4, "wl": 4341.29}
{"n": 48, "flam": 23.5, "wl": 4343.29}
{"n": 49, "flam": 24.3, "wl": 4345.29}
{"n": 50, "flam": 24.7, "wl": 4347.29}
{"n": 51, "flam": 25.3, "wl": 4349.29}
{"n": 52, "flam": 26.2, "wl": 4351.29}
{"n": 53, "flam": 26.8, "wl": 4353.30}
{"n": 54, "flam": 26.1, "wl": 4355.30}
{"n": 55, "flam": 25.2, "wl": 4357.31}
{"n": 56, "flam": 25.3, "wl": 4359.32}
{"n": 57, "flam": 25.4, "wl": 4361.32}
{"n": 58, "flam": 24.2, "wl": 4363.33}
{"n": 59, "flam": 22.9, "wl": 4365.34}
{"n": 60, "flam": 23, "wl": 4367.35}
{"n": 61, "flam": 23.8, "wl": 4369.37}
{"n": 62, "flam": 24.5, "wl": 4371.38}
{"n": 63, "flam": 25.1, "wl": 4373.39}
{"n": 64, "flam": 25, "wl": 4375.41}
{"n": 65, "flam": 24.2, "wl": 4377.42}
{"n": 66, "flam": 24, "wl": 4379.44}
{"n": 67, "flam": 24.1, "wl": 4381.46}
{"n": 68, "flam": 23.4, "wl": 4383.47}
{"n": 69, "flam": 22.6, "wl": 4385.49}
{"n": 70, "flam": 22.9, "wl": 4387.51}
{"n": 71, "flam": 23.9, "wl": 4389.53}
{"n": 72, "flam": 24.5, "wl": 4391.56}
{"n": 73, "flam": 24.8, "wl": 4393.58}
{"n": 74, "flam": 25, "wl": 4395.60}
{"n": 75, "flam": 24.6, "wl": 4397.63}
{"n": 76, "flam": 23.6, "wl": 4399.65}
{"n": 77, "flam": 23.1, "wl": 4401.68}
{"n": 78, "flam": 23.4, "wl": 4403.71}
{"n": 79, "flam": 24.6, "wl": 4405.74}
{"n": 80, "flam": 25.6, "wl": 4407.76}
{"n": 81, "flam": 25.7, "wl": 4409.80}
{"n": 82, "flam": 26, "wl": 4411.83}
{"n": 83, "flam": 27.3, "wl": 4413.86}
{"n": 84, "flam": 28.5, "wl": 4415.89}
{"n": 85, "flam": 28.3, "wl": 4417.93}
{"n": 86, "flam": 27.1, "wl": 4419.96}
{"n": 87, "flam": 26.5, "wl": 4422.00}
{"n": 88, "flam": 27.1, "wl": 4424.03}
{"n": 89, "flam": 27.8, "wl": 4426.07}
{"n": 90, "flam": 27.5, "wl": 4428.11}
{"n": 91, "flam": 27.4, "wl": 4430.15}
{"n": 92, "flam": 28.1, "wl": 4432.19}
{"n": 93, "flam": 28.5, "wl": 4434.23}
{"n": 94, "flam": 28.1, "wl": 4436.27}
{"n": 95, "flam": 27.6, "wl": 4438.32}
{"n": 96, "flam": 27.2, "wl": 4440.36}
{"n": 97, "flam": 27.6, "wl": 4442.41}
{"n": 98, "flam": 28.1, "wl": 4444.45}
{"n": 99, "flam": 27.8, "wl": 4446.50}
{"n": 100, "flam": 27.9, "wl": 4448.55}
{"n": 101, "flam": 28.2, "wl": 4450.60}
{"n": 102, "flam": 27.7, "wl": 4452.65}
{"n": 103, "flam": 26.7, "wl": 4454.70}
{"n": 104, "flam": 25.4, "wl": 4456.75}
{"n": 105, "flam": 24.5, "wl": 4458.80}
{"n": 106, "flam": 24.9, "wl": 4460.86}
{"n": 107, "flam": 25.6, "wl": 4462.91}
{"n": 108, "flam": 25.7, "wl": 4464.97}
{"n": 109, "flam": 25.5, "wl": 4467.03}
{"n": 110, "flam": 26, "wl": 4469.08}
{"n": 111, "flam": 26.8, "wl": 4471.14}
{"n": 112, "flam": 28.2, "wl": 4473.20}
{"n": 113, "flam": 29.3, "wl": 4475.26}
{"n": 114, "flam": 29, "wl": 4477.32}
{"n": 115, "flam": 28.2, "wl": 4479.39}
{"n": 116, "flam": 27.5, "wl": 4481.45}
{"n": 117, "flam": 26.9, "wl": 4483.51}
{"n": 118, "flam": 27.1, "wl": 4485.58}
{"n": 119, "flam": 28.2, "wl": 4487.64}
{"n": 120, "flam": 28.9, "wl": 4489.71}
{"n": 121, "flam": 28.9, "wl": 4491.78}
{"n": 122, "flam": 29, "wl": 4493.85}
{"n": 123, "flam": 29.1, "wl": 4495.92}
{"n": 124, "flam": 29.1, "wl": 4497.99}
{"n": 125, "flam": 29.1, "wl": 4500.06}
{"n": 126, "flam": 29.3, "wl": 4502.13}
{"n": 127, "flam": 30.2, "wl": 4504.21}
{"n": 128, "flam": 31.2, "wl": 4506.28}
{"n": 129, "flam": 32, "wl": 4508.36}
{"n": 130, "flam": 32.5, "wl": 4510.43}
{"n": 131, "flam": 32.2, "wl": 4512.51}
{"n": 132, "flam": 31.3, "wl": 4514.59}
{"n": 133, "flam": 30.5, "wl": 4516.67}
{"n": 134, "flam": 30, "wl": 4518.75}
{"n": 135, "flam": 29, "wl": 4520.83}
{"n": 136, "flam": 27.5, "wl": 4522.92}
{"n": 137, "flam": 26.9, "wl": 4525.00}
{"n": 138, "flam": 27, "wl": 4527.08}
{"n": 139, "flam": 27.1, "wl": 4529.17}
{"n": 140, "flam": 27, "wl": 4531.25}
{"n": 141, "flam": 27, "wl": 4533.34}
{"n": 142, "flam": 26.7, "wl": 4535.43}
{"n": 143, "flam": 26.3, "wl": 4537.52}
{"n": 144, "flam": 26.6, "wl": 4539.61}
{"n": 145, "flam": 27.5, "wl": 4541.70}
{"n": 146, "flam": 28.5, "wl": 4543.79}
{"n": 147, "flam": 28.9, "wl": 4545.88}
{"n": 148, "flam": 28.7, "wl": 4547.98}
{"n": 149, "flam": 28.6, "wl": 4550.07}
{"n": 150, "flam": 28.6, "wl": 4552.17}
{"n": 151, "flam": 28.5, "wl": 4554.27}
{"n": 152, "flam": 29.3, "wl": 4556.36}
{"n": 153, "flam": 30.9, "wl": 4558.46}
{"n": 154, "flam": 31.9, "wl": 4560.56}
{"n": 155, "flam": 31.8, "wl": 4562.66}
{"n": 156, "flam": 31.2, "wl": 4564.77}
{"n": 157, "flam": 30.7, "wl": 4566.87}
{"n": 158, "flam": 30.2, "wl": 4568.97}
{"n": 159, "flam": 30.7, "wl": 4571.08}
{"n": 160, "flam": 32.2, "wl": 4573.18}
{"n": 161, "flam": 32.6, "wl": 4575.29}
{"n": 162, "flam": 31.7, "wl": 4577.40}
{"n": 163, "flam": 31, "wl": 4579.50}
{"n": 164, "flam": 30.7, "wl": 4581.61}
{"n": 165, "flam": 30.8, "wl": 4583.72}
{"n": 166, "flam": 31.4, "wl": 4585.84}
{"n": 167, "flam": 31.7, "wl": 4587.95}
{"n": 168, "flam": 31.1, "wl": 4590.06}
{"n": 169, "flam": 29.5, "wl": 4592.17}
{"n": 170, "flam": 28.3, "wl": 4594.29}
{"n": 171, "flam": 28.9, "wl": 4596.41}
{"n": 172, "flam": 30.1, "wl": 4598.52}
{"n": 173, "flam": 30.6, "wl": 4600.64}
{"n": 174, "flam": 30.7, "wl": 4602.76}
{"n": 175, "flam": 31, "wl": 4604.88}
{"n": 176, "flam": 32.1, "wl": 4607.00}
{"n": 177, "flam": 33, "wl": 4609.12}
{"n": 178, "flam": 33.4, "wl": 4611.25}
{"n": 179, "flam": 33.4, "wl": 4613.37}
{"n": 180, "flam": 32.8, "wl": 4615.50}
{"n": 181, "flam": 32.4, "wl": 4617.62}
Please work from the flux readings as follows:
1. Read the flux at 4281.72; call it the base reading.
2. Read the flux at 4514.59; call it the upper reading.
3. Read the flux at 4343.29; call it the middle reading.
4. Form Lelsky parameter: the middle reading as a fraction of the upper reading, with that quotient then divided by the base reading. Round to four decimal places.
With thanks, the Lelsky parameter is 0.0370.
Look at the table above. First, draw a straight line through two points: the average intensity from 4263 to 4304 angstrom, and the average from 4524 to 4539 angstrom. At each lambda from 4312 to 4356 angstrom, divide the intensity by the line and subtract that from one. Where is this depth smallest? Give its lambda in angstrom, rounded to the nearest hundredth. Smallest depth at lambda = 4319.35 angstrom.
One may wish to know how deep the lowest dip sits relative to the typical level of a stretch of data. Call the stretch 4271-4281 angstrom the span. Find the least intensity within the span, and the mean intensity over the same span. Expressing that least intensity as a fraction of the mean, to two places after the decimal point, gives 0.98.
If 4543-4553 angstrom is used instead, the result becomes 0.99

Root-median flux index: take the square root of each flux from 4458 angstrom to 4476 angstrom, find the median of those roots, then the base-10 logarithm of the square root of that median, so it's 0.352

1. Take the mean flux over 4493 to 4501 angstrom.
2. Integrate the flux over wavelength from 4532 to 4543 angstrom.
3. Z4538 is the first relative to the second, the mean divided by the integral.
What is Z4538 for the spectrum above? 0.10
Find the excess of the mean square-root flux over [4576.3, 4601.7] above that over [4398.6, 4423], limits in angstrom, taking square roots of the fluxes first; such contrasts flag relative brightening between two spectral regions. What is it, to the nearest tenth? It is 0.4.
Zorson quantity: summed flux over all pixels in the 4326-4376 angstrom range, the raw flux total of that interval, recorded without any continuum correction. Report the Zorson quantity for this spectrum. 611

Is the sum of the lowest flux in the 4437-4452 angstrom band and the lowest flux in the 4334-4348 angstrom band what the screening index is 49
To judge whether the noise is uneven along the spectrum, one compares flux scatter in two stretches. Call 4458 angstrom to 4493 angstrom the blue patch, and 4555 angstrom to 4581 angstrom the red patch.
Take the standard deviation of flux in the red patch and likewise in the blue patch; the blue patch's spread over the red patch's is 1.7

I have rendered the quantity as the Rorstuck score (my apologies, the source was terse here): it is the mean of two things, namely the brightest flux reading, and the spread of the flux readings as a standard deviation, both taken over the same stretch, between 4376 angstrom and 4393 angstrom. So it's 13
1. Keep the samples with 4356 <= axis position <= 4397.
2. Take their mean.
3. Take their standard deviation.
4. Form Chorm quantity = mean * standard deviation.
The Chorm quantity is 21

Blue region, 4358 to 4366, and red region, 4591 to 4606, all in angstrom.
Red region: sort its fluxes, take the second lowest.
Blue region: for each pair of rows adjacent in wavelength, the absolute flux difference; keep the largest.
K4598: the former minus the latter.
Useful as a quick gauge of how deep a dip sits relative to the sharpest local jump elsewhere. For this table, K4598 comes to 27.6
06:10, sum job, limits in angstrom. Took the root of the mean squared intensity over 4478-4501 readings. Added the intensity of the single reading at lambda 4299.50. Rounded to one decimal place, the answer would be 45.9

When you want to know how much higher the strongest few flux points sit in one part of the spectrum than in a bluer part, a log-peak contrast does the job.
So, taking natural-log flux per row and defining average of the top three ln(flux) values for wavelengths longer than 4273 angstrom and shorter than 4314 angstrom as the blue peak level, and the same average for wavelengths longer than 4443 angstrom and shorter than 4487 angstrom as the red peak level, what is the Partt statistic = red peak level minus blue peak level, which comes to 0.296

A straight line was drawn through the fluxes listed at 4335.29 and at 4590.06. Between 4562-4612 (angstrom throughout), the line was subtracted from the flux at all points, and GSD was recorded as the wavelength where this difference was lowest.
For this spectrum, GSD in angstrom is 4594.29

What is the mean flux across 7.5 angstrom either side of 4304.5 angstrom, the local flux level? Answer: 17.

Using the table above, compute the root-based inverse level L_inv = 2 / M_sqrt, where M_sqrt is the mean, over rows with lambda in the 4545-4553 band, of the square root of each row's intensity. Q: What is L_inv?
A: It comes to 0.37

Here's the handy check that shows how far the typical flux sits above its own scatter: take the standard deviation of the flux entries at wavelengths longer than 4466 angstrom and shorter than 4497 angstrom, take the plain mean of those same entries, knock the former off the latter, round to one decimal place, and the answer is 26.7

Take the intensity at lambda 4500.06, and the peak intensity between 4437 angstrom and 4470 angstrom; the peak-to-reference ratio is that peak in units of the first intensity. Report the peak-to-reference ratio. 0.97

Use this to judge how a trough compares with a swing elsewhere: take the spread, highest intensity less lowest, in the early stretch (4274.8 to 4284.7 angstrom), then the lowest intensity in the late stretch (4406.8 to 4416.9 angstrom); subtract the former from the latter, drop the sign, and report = 24.6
